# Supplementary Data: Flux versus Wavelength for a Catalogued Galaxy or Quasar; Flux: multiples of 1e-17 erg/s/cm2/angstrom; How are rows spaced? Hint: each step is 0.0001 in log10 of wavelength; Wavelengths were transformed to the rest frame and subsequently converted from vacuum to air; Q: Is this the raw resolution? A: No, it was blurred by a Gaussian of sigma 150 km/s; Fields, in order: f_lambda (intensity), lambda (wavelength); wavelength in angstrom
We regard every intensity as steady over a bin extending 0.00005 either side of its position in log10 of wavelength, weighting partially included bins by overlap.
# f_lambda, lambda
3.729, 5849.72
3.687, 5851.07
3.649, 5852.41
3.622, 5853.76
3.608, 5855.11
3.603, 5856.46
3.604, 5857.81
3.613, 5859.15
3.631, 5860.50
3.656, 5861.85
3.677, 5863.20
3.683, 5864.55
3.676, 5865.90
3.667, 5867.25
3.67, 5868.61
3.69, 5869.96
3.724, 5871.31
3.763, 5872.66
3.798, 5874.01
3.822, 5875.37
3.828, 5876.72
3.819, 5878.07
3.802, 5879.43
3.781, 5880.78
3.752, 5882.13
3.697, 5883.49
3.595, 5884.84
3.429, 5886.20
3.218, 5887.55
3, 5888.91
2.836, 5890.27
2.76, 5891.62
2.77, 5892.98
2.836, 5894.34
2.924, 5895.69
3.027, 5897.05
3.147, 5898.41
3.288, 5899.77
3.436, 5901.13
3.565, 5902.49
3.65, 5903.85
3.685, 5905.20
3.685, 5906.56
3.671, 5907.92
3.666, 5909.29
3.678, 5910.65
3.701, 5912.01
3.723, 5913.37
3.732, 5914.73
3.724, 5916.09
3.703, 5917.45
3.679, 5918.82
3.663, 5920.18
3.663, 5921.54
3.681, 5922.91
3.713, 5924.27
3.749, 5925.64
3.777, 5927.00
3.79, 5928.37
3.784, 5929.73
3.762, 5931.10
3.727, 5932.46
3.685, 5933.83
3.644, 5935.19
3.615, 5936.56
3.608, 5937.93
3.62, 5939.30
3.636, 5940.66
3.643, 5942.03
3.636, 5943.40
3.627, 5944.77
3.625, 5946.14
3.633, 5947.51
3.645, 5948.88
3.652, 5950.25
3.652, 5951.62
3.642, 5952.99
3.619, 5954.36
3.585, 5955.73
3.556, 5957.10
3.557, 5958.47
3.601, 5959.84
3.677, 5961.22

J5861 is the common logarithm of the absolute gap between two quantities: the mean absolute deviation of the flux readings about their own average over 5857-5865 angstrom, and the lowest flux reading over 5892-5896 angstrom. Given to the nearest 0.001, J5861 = 0.438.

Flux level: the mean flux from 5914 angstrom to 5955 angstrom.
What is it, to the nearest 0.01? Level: 3.68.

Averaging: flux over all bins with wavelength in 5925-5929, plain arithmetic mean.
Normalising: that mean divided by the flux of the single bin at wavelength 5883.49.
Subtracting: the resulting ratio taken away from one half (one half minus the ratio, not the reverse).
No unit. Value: -0.520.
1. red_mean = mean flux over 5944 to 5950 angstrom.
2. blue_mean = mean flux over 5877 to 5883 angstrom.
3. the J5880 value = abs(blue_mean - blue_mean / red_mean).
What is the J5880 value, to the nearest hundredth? 2.75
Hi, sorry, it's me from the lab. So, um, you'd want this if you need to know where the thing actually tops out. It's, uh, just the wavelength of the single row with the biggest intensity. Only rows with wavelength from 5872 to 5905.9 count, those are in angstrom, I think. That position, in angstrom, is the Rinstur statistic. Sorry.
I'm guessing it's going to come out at 5876.72 angstrom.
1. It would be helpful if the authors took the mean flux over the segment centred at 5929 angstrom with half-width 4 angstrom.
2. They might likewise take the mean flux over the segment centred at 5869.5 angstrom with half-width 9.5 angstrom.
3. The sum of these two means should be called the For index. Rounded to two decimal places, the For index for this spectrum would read 7.49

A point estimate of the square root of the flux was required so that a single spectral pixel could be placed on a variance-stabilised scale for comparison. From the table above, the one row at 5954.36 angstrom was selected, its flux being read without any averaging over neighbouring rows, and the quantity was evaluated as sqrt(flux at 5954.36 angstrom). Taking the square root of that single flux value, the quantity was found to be 1.90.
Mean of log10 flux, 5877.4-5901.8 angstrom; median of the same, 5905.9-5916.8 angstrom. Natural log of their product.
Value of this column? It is -1.23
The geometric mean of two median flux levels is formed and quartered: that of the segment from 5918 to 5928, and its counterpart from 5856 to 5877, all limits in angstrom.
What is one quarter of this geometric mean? 0.920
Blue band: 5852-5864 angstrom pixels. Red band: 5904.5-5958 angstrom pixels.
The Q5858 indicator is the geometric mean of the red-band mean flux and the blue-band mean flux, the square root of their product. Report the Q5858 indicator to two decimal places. 3.65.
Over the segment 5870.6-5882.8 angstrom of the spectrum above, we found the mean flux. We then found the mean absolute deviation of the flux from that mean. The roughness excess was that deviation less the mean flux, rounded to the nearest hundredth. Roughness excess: -3.76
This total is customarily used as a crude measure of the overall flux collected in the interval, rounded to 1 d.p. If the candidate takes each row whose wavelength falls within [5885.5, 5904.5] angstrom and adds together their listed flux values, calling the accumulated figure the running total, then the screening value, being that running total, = 43.9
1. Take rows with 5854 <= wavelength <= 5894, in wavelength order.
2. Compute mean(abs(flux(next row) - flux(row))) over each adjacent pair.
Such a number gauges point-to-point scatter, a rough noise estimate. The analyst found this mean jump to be 0.048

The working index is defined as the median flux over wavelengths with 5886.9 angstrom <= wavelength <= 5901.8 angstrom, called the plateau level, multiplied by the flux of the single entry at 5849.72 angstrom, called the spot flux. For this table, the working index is 11.2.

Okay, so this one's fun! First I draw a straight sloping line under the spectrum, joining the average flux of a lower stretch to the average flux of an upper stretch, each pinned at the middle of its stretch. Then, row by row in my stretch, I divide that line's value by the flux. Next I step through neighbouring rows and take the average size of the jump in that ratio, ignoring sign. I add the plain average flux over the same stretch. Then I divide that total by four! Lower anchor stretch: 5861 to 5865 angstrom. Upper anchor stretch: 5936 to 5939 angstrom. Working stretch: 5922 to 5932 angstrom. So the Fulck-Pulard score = 0.94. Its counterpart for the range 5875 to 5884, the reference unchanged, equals 0.95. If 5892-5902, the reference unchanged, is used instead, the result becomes 0.78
